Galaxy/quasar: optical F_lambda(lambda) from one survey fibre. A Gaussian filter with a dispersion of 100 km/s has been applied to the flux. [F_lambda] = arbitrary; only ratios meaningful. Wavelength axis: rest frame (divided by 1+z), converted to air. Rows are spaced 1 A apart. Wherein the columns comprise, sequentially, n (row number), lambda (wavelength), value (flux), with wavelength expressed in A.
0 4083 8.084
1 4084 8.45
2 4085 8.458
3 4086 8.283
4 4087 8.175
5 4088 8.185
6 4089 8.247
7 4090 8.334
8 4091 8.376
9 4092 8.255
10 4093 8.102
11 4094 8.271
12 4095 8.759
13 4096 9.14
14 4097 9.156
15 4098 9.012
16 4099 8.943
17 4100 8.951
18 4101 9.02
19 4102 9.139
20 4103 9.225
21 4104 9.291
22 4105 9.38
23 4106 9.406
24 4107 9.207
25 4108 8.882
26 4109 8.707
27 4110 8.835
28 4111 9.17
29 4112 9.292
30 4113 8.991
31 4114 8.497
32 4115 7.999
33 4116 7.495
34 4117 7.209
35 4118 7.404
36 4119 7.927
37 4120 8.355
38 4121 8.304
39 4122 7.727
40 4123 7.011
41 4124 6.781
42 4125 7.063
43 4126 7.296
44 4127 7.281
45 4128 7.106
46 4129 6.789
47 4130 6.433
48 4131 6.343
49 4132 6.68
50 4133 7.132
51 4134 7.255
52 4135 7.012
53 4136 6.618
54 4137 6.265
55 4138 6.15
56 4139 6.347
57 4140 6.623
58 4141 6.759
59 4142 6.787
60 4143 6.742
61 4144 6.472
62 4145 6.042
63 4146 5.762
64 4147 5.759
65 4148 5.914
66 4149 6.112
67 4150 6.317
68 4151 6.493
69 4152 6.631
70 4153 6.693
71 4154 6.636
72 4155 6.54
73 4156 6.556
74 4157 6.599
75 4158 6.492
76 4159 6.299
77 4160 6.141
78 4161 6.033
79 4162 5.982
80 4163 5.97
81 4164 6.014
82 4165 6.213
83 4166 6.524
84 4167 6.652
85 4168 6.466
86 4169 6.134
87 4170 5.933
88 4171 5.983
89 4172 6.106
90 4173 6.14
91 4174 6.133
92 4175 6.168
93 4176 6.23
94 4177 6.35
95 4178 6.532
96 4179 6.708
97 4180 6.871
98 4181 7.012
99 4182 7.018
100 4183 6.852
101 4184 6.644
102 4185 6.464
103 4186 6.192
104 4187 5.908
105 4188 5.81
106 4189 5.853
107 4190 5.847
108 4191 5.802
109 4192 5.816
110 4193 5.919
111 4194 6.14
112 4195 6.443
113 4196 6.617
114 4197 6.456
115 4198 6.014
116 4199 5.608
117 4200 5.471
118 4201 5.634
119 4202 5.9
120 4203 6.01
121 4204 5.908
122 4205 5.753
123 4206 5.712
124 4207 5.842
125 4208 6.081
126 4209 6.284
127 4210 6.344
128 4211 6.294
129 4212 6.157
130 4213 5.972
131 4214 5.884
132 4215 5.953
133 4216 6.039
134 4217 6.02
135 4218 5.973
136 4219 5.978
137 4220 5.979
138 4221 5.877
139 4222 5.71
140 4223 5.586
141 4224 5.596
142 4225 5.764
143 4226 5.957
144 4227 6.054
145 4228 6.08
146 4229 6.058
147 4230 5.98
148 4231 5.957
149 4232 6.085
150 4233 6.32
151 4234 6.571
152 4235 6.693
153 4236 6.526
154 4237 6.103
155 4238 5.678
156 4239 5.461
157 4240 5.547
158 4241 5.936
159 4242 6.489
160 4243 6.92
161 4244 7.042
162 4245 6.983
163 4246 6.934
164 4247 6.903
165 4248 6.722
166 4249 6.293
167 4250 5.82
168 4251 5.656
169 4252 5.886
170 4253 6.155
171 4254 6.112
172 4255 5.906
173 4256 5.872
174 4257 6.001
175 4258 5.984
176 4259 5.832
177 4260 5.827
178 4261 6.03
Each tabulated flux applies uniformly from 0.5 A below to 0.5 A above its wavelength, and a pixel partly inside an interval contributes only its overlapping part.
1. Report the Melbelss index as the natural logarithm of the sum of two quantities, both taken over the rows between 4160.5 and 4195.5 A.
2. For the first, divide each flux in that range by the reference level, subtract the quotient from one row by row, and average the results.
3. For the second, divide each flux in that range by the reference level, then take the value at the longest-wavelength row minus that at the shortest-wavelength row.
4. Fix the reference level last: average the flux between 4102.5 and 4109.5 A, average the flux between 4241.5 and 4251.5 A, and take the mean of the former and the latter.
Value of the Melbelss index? -1.4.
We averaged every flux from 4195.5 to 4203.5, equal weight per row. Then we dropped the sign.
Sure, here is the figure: 6.0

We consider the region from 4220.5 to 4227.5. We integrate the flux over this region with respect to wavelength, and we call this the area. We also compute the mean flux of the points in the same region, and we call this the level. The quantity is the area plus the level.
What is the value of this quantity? 46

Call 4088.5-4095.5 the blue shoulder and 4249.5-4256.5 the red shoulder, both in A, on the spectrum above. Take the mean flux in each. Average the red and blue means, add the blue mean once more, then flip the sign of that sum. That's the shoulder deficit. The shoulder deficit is -15.5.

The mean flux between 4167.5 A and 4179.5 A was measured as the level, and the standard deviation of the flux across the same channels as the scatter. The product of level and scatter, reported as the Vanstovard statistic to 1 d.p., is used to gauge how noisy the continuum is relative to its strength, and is 1.4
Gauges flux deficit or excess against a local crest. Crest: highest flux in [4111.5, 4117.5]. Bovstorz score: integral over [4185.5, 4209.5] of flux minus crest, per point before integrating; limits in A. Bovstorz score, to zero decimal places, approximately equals -80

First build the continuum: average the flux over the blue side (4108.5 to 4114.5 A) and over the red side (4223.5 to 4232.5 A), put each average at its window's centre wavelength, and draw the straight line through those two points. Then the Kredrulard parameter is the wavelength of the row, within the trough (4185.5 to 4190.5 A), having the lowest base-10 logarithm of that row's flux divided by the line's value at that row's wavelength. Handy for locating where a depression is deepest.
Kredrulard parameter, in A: 4188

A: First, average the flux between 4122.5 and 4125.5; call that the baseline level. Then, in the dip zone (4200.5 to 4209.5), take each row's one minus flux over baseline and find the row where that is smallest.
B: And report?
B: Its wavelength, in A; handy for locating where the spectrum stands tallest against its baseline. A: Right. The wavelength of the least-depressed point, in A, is 4209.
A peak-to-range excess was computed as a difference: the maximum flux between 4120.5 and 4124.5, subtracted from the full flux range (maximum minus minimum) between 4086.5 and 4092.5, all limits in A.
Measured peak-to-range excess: -8.10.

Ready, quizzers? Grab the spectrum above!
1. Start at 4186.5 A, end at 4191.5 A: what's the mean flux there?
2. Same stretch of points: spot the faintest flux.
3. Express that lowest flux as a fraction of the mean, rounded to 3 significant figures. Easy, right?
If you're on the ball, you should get 0.993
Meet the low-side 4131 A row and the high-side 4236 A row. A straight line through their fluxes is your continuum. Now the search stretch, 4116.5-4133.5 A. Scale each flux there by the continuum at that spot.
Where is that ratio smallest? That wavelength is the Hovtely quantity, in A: 4131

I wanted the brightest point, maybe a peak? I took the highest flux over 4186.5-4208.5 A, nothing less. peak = 6.617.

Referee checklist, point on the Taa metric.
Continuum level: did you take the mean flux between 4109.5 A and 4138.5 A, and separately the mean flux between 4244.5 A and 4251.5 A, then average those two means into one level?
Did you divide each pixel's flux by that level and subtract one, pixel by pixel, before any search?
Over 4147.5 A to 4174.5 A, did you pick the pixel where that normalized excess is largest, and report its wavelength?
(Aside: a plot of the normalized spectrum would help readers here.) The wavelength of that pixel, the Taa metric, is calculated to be 4153 A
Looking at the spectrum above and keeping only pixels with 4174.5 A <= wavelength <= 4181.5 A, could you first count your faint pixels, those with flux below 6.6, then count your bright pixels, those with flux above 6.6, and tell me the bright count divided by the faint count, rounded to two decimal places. 0.75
